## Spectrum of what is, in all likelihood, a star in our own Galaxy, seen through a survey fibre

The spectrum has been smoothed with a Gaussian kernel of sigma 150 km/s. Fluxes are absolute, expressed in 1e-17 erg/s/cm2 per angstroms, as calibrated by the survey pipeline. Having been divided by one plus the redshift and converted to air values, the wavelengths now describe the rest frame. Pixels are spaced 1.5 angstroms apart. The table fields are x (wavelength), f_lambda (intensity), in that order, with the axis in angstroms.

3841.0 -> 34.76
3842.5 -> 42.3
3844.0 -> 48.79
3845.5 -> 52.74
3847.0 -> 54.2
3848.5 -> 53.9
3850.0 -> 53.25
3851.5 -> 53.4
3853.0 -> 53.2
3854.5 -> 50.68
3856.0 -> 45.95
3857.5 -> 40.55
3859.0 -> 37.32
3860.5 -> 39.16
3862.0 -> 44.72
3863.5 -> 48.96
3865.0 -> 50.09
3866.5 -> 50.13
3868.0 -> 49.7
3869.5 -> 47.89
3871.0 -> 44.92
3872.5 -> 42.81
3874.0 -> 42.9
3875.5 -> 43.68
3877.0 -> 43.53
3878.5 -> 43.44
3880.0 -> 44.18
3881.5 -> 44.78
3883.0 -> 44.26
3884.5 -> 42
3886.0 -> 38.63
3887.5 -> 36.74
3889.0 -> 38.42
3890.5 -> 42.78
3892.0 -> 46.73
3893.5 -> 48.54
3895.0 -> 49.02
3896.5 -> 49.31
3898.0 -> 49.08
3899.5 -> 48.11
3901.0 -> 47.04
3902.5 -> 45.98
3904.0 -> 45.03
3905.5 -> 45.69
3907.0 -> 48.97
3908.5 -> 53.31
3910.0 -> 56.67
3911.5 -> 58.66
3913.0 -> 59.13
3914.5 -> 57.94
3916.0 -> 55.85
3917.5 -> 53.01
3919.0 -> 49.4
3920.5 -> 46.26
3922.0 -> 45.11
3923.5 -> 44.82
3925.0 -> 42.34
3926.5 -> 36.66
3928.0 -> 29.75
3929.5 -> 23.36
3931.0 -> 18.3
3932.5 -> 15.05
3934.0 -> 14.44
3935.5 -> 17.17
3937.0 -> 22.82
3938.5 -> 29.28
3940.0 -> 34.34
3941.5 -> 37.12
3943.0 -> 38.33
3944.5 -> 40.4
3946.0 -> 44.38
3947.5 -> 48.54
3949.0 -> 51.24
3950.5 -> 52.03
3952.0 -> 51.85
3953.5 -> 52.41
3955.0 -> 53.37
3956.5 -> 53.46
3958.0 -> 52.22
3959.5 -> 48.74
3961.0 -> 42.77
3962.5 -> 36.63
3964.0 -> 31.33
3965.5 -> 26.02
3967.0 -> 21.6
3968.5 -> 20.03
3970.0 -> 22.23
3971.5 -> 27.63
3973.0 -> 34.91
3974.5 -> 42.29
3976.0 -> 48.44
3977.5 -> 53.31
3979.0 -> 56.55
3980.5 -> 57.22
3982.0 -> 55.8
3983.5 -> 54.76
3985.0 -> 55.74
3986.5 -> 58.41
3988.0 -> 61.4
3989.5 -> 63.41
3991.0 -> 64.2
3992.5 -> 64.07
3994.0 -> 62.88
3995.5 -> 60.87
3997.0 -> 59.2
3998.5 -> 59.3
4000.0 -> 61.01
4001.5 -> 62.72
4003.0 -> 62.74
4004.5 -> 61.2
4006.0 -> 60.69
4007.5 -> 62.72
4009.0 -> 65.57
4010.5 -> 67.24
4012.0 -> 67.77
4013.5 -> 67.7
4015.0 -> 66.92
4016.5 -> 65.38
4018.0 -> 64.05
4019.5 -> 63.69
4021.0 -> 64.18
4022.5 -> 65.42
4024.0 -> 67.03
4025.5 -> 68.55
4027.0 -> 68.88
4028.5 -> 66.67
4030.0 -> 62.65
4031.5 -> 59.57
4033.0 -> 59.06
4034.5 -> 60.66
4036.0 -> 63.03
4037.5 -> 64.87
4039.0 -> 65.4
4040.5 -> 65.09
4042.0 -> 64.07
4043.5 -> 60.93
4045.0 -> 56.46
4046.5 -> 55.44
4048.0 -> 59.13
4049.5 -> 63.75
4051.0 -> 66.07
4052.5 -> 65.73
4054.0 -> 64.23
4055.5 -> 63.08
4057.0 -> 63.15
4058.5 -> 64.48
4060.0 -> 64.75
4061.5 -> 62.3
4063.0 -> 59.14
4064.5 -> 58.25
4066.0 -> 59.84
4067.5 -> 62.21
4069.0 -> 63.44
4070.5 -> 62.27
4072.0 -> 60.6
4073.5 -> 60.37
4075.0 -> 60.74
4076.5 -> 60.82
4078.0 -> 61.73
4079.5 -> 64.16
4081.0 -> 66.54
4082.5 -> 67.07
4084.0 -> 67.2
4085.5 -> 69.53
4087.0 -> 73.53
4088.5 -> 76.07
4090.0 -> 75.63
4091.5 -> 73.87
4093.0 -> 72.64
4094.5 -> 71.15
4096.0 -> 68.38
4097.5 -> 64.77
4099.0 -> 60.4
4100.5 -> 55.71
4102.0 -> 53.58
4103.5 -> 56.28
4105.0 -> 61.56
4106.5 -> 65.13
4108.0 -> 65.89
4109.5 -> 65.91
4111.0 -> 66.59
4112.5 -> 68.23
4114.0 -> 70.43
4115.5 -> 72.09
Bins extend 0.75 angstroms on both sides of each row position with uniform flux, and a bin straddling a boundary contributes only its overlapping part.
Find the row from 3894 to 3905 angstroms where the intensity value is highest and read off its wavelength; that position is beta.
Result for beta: 3896.5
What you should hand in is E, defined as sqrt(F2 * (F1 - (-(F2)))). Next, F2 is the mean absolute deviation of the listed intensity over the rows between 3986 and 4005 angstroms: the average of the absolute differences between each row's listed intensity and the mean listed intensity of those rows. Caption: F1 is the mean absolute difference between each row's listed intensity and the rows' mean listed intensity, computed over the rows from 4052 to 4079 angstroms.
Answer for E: 2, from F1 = 2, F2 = 1.6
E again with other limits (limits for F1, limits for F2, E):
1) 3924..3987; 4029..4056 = 6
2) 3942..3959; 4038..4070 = 4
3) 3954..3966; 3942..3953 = 8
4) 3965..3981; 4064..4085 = 6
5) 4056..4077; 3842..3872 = 5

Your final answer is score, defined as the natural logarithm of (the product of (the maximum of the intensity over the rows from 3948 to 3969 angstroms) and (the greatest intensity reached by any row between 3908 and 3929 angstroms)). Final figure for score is 8.06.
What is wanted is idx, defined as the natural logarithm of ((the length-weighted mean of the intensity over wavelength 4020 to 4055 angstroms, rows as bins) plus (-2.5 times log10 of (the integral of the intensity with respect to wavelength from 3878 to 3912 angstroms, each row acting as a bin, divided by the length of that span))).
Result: 4.1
